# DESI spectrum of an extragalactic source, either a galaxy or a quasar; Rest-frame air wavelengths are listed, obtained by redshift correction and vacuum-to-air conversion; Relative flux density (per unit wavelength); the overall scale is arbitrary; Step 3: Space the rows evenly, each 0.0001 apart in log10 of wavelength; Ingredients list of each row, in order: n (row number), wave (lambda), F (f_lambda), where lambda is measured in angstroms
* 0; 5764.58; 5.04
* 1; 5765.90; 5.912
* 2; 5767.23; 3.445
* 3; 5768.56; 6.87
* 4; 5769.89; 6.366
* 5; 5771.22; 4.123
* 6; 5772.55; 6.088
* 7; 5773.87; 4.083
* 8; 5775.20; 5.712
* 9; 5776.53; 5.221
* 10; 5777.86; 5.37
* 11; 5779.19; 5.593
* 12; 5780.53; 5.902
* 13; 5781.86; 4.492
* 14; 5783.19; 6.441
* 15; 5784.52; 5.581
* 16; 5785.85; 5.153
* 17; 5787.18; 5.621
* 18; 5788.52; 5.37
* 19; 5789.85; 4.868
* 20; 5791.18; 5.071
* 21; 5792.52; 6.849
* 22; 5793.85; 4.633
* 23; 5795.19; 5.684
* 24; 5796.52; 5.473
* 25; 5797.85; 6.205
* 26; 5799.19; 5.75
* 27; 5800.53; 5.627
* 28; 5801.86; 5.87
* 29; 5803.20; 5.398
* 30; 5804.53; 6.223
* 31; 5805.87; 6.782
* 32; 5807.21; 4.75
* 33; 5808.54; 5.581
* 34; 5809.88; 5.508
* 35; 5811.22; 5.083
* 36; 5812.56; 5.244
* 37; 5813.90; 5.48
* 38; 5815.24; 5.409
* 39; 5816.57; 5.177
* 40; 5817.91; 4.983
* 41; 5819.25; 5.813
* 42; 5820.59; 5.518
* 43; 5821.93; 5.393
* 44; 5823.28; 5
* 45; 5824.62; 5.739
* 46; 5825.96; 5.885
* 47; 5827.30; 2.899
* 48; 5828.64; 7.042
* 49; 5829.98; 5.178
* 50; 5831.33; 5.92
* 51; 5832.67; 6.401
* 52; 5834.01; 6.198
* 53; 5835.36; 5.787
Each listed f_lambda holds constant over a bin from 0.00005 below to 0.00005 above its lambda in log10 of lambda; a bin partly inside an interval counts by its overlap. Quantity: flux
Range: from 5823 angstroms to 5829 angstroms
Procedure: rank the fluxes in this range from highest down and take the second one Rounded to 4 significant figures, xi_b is 5.885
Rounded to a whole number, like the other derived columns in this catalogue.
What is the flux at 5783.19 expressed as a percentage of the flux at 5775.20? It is 113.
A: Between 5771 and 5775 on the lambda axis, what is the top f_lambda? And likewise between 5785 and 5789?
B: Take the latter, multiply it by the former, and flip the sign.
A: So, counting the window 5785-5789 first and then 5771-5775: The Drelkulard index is -34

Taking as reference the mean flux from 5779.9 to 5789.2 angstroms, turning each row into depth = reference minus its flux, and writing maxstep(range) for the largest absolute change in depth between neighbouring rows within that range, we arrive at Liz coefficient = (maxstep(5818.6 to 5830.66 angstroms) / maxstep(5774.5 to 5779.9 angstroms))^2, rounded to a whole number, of 71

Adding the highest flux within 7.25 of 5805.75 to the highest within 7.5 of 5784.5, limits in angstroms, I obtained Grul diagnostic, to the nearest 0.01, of 13.22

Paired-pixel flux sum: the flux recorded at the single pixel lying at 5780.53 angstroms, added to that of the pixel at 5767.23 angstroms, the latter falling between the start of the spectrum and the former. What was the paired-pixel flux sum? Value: 9.3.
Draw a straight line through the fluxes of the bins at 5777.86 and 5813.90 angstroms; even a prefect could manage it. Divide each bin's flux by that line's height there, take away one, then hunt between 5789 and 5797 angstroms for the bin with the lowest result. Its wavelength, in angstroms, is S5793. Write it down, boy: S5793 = 5793.85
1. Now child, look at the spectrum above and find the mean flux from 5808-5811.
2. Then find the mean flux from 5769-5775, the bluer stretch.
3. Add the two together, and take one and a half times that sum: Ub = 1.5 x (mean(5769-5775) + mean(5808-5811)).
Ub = 16.1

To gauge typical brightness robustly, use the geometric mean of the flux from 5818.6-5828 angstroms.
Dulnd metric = 5.1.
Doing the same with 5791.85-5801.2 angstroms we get 5.7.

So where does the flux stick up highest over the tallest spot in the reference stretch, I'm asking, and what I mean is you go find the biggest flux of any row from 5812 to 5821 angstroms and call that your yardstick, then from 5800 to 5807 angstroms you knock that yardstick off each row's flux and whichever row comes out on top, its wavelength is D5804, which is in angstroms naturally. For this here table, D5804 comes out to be 5805.87 angstroms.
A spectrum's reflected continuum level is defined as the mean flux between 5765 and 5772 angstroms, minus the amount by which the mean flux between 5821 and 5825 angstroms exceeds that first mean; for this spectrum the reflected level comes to 5.3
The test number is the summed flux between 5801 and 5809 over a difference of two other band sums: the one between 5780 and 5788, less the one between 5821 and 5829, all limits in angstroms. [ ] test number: 28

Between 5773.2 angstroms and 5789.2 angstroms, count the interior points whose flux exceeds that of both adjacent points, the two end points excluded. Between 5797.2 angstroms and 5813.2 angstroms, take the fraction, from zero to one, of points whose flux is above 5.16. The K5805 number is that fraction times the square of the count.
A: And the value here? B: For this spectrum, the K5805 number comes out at 13.3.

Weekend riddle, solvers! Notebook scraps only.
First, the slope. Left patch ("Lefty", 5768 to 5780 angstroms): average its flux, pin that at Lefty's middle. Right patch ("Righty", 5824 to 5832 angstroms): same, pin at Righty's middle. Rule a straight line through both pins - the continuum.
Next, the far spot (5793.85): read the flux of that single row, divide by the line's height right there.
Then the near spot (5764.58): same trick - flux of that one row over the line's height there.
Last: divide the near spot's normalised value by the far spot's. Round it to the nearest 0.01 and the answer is 1.08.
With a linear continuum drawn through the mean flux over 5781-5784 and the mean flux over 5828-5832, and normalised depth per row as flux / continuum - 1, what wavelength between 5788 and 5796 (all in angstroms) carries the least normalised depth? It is 5793.85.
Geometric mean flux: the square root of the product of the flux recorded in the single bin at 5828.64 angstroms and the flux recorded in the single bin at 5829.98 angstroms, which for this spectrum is 6.0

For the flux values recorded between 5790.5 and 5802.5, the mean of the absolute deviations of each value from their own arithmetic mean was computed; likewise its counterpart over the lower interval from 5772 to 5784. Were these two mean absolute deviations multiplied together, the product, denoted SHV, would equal 0.25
